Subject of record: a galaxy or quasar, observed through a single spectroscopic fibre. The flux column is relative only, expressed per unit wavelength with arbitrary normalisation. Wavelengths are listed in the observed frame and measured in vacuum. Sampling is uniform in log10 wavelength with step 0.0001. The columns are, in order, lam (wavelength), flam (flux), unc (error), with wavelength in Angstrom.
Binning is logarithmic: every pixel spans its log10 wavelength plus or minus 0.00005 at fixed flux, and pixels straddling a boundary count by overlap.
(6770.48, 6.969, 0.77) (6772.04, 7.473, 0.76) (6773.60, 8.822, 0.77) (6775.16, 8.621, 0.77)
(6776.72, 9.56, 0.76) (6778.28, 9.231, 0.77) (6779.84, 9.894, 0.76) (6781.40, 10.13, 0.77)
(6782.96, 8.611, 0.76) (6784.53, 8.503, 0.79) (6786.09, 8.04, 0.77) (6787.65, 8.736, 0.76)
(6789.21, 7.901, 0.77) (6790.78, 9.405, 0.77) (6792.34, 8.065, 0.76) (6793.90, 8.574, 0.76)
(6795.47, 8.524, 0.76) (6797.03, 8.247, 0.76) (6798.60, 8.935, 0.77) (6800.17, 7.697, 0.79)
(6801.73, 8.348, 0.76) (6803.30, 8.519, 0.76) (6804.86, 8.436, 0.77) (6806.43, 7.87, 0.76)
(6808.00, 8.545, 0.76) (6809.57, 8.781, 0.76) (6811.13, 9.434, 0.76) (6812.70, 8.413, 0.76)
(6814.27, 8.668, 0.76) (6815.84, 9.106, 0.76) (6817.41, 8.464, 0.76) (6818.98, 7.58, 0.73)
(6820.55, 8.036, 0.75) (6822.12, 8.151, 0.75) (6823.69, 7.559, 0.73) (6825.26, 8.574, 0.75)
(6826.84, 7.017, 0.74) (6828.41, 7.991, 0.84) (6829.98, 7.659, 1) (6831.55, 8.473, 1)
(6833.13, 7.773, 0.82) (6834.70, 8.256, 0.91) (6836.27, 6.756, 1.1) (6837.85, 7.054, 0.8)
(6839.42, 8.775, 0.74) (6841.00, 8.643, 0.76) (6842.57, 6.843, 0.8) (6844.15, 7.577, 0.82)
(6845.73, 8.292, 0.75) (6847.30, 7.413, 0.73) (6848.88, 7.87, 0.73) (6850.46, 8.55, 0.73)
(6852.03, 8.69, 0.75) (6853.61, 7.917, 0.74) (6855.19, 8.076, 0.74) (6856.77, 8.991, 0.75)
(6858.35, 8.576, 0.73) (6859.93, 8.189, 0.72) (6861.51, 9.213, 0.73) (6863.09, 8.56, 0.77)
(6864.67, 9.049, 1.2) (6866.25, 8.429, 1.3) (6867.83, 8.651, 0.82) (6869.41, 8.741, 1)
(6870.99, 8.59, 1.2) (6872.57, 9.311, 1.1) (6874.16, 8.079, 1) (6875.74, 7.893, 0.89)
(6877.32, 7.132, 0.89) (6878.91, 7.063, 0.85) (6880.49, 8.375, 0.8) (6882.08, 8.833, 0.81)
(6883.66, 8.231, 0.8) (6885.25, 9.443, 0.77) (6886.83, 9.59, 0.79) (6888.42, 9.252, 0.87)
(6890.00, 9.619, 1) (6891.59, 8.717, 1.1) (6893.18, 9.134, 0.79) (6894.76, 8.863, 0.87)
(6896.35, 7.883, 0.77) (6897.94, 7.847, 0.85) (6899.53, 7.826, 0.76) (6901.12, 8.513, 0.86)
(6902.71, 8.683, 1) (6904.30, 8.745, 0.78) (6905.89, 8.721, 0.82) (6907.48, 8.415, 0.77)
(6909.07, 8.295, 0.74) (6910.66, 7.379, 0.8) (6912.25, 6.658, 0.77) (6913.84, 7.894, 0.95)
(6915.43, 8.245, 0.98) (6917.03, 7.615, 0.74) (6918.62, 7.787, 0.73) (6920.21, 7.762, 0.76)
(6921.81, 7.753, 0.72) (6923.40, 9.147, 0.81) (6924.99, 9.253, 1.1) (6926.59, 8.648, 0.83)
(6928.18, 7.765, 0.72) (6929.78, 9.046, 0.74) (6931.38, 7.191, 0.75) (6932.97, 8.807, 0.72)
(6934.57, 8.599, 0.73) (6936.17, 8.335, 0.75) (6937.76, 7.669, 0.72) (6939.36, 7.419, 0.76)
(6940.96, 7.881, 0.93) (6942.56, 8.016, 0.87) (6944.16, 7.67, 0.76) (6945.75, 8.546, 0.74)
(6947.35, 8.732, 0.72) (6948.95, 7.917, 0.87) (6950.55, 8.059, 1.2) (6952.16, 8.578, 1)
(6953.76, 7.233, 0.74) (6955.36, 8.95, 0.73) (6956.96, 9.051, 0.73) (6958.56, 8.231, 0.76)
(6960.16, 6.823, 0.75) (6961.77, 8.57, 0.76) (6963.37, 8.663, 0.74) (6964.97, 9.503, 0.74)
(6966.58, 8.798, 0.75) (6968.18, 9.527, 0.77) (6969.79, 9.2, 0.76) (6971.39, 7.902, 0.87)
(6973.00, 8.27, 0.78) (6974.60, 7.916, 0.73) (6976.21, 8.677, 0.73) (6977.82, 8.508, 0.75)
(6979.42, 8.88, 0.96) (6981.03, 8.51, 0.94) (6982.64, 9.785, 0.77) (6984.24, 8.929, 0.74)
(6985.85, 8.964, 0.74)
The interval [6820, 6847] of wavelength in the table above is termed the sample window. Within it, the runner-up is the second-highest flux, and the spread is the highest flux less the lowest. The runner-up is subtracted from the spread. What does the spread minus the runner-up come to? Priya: -6.6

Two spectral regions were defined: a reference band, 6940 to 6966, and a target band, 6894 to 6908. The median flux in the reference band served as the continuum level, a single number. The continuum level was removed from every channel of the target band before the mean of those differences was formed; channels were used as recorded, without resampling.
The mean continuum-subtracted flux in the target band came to 0.00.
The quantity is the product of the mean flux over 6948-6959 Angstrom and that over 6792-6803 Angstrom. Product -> 69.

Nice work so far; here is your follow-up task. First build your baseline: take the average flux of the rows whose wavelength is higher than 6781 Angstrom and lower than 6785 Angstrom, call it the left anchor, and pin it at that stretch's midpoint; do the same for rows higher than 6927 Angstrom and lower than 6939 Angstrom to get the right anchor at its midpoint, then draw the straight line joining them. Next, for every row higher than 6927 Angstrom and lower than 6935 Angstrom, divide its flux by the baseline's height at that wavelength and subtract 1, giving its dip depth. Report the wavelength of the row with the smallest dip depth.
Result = 6931.38 Angstrom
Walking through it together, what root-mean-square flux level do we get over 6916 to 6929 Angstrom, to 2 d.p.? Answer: 8.24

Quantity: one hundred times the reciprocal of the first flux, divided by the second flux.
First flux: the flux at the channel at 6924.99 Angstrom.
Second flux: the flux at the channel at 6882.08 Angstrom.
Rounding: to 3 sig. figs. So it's 1.22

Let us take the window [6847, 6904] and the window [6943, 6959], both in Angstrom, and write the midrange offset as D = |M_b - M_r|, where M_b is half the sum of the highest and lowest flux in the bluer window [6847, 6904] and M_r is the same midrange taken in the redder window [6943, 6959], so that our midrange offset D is 0.2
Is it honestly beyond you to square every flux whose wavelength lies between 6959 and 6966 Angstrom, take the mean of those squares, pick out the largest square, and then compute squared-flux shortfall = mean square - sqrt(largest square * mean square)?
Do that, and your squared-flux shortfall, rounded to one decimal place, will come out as -8.9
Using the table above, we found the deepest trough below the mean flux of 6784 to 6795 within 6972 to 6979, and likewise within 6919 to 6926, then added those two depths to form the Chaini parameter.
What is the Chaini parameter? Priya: 1.3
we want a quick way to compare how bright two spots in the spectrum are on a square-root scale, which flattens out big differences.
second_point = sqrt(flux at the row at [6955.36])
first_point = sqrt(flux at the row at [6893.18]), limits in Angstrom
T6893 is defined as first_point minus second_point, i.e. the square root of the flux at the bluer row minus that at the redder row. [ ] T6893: 0.03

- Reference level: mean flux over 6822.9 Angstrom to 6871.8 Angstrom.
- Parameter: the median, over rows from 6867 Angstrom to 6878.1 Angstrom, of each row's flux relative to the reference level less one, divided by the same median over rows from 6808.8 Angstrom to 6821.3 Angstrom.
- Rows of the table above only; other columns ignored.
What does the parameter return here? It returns 1.06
